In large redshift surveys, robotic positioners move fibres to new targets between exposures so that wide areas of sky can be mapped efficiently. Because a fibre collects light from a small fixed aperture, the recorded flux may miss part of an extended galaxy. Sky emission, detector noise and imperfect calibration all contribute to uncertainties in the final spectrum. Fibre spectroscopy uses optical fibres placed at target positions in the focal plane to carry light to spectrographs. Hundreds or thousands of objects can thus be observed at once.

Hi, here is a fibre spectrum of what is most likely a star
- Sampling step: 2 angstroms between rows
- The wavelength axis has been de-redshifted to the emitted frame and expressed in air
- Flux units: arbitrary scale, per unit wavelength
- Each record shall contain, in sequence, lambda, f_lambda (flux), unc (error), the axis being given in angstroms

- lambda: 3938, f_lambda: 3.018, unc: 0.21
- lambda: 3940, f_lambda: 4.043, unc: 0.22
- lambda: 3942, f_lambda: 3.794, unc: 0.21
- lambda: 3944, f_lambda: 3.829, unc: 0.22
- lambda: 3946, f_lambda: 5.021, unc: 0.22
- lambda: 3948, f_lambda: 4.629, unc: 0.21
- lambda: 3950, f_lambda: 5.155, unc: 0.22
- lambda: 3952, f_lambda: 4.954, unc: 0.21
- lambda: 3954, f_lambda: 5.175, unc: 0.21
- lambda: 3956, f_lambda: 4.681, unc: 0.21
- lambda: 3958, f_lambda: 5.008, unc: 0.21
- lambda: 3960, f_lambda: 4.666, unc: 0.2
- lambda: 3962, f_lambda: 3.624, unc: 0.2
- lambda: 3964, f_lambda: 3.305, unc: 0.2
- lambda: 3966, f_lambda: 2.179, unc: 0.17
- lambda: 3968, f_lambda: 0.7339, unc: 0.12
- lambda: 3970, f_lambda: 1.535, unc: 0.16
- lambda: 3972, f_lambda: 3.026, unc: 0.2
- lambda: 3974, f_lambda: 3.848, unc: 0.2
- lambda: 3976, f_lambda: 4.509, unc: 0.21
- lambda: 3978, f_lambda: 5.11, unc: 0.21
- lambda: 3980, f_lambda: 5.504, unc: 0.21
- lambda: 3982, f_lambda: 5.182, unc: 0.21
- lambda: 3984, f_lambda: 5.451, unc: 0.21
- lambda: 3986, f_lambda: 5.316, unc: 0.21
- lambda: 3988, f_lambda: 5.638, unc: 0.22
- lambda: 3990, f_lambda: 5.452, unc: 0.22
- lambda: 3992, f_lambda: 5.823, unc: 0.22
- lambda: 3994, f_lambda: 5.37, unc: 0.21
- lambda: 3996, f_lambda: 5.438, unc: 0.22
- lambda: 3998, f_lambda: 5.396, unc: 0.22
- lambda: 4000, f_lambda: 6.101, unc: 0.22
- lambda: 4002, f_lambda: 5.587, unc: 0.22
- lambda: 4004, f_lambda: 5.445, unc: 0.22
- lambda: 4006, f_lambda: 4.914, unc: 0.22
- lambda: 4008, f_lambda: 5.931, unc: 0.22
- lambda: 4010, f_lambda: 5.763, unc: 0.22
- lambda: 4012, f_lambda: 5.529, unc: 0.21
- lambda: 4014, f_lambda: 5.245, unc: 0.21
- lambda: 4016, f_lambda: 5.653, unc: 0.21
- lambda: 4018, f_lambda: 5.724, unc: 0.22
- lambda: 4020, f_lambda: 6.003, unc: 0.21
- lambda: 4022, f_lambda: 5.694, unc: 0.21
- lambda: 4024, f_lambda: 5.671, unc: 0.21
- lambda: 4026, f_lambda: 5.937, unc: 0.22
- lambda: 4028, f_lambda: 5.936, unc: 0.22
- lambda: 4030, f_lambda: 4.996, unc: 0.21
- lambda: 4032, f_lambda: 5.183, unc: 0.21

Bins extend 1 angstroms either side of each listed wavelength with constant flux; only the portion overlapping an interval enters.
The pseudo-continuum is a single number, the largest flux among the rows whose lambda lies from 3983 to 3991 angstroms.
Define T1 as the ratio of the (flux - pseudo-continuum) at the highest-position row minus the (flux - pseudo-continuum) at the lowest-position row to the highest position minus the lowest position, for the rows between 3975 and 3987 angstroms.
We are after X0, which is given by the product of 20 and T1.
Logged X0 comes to 1.6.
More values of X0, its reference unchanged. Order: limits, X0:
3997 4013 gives 0.2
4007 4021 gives 0.1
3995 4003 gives 0.5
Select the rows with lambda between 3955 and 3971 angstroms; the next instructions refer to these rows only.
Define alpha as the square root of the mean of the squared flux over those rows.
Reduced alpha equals 3.54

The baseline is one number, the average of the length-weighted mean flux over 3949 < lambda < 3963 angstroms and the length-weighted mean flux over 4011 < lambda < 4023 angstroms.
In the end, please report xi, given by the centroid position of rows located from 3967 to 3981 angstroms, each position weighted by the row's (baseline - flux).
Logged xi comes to 3970.2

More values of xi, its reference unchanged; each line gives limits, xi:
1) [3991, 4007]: 3997.1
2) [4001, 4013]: 4007.8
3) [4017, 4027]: 4022.1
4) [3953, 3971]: 3966.2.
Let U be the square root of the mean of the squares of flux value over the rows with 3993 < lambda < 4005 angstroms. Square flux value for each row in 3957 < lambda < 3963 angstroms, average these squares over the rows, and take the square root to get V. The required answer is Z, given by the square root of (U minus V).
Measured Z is 1.04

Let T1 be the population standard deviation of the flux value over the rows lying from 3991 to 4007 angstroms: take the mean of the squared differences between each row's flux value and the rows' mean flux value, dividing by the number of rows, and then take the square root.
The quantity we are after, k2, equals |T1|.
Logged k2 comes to 0.33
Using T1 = 0.33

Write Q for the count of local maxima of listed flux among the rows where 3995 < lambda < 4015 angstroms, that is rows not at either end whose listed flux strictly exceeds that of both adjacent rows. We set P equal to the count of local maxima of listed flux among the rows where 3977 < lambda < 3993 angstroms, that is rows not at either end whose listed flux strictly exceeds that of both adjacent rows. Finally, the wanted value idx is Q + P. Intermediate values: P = 3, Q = 2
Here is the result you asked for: 5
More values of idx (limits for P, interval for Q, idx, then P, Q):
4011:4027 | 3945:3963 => 4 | 1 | 3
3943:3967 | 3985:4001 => 7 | 4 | 3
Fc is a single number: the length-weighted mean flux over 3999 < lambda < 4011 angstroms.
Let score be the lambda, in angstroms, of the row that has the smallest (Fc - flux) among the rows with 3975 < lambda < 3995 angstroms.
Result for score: 3992 angstroms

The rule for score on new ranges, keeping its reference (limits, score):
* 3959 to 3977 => 3960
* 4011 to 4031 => 4020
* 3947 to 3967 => 3954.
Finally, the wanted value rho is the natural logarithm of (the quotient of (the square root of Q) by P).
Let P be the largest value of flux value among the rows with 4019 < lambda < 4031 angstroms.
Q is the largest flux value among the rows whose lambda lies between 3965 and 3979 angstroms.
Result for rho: -0.98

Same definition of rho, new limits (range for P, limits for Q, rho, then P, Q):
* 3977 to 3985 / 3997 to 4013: -0.80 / 5.504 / 6.101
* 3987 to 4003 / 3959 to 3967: -1.04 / 6.101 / 4.666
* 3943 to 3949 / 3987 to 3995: -0.73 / 5.021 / 5.823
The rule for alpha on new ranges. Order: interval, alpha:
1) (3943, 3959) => 4.82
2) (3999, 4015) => 5.58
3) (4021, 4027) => 5.77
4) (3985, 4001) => 5.57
